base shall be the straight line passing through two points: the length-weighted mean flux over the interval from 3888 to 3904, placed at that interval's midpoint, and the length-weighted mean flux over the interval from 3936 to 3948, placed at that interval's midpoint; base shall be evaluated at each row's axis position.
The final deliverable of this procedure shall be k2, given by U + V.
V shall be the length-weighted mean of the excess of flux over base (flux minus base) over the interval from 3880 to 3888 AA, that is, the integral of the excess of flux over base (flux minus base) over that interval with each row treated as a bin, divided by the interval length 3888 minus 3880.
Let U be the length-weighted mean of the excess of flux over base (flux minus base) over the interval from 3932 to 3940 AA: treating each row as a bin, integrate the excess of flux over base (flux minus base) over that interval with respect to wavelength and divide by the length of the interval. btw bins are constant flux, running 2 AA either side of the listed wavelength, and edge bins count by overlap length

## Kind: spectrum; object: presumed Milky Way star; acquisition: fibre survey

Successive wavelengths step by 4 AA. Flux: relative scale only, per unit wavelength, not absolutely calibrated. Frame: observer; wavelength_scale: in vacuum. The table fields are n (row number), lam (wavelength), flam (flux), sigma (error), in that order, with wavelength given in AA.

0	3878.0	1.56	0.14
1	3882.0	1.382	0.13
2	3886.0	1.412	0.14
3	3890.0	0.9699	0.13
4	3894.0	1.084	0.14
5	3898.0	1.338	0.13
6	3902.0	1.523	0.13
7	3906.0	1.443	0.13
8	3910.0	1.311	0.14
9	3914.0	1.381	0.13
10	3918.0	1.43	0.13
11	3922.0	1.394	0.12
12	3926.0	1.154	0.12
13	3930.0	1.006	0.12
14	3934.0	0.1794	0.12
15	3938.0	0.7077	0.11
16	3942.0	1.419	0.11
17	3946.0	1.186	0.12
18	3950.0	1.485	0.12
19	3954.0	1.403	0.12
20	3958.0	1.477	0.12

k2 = -0.54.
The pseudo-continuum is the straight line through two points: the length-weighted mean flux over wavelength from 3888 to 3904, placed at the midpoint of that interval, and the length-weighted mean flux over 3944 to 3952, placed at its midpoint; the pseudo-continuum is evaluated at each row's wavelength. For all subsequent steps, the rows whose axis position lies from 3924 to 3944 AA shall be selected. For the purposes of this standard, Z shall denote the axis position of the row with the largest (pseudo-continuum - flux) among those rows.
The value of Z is 3934.0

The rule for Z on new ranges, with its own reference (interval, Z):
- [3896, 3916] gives 3910.0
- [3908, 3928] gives 3926.0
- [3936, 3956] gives 3938.0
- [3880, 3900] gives 3890.0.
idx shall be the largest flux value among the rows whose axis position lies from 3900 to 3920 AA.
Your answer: 1.523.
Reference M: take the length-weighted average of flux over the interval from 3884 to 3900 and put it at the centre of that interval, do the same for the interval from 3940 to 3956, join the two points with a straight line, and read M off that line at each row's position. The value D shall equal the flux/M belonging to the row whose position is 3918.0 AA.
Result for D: 1.12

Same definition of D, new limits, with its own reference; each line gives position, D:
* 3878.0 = 1.35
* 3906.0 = 1.16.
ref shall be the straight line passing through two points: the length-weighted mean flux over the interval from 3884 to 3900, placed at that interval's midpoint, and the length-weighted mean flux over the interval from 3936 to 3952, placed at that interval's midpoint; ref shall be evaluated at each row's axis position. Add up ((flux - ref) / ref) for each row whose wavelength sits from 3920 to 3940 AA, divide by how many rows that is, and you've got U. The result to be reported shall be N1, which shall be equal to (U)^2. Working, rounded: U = -0.26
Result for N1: 0.067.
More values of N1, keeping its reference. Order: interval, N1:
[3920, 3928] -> 0.004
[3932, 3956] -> 0.013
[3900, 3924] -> 0.032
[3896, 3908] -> 0.038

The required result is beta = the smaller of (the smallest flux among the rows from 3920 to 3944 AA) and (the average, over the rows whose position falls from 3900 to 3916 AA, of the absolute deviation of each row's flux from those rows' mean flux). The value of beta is 0.07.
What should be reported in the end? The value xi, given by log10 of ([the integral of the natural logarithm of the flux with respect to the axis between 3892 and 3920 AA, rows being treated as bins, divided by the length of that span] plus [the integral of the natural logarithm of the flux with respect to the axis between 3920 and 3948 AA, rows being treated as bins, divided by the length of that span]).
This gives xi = -0.8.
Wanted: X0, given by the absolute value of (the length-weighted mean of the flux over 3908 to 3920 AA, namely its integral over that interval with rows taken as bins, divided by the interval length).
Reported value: 1.37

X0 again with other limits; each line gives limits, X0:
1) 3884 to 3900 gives 1.20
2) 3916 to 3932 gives 1.25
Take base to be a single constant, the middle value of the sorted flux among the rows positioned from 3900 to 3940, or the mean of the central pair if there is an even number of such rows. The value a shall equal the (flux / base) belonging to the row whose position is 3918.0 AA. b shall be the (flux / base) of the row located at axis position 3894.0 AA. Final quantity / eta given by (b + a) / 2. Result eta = 0.93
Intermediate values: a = 1.06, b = 0.81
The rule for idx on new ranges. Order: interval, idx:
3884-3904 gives 1.523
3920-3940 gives 1.394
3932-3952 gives 1.485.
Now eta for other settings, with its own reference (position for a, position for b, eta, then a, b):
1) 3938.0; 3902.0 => 0.83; 0.53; 1.13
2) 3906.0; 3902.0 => 1.10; 1.07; 1.13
